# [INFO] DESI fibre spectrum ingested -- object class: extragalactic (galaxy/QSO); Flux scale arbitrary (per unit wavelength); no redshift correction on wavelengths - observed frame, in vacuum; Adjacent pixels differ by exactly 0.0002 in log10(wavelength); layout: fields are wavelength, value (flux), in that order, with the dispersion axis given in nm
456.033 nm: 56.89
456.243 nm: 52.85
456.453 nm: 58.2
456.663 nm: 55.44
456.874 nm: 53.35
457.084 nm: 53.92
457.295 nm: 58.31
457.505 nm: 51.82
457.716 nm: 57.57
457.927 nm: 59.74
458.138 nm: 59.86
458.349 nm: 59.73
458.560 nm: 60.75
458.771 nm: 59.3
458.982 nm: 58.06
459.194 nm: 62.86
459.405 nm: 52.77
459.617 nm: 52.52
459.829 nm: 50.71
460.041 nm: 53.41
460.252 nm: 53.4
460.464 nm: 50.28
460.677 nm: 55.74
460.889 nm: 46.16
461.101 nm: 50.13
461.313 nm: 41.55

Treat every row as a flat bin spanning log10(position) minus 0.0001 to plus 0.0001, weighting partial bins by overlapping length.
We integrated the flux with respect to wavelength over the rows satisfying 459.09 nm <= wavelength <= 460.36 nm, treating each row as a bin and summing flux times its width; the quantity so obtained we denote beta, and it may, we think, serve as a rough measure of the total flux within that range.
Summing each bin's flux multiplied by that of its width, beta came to 68.9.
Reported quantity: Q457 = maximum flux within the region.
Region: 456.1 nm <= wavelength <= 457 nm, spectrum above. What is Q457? 58.2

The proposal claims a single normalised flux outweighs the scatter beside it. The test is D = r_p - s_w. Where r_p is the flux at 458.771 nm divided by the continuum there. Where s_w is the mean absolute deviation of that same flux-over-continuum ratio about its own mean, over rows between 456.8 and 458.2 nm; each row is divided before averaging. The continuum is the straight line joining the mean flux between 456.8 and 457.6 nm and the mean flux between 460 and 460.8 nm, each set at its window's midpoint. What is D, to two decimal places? 1.05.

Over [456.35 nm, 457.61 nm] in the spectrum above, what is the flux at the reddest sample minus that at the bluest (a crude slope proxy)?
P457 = -6.4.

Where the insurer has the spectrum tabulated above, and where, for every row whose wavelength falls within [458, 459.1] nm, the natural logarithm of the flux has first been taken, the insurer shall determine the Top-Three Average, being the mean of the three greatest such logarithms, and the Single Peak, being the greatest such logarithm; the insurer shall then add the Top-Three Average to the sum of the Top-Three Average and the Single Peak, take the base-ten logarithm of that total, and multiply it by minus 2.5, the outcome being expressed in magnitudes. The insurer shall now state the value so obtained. -2.72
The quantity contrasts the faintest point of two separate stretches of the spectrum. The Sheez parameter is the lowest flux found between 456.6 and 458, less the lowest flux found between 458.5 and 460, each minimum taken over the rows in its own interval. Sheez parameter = 1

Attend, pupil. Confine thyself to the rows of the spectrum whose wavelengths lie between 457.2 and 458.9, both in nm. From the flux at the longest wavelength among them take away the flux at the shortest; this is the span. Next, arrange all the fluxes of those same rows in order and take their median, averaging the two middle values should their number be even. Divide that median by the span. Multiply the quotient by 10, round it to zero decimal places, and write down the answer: 601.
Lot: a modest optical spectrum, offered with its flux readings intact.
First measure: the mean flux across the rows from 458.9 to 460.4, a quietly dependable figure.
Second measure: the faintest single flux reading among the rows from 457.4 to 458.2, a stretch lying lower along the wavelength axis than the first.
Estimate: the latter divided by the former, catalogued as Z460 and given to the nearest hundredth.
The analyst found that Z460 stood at 0.95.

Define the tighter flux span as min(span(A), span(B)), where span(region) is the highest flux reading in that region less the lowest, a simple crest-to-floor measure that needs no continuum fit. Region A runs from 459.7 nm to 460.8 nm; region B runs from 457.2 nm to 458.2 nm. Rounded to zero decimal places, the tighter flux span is 5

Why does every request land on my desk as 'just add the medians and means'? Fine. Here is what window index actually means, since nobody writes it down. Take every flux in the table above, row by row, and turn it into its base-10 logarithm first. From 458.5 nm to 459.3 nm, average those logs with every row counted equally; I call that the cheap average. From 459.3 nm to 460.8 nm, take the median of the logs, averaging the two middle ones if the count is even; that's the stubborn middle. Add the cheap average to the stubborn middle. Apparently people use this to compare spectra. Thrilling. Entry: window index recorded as 3.50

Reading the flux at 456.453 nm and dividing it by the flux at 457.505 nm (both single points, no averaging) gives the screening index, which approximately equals 1.12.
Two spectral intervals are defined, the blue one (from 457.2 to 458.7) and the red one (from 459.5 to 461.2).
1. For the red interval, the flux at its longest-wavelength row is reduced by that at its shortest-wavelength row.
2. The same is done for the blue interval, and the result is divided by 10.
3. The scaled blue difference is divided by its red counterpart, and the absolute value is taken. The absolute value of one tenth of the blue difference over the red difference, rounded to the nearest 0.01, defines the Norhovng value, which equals 0.10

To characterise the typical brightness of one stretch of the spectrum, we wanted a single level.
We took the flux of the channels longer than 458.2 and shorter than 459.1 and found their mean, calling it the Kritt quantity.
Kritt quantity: 59.5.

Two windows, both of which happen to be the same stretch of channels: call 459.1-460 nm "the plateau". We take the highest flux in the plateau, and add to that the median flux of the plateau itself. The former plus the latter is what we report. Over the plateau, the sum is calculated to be 116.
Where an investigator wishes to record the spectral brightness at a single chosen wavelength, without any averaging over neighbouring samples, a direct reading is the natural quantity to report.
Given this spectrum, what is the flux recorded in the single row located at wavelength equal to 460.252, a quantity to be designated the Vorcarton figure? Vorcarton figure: 53.4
